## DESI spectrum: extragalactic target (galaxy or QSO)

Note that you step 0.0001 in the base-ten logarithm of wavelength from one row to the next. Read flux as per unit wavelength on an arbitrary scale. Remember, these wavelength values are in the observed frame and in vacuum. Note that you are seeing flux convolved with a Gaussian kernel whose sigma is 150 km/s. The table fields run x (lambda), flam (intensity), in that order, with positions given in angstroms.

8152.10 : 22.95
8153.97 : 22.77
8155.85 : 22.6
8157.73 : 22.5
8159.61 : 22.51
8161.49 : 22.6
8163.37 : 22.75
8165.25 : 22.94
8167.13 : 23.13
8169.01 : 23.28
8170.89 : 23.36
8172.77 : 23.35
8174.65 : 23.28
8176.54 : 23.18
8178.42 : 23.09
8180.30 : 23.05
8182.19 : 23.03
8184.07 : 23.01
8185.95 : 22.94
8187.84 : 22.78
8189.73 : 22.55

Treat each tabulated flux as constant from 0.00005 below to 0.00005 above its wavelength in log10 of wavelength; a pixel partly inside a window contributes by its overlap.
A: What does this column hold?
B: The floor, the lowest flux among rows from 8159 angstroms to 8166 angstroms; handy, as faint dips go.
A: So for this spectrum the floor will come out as 22.51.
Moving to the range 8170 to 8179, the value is 23.09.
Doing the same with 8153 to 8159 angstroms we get 22.5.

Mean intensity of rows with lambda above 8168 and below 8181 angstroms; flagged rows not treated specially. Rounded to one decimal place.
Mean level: 23.2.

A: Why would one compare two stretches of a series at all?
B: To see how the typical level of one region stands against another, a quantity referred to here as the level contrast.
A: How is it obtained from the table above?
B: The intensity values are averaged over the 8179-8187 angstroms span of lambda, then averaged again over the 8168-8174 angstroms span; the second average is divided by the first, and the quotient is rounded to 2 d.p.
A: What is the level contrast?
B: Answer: 1.01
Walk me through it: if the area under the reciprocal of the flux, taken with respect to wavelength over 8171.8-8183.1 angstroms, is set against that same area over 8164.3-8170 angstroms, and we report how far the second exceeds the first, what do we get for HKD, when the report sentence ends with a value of -0.24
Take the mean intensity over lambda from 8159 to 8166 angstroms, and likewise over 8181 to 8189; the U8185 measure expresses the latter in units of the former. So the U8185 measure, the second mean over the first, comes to 1.01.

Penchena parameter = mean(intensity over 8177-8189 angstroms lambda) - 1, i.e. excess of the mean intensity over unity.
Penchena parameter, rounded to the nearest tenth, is 22.0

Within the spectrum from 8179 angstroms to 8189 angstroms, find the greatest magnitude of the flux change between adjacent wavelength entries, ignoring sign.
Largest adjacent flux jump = 0.160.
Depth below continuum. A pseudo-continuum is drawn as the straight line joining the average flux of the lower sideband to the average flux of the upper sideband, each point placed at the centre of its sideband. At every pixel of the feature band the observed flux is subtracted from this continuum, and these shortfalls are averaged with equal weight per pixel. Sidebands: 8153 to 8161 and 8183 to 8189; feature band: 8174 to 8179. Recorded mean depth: -0.38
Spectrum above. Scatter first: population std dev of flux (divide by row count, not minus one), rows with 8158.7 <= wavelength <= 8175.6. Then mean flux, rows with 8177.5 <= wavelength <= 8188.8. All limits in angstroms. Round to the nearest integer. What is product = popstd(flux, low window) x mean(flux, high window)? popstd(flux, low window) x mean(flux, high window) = 7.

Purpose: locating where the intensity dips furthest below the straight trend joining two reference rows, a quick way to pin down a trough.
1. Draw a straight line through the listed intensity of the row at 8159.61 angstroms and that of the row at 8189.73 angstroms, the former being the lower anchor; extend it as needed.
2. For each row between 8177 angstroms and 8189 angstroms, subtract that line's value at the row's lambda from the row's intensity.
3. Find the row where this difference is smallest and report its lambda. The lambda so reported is 8187.84 angstroms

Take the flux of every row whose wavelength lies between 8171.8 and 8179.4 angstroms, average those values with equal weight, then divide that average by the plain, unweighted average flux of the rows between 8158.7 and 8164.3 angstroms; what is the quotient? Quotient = 1.03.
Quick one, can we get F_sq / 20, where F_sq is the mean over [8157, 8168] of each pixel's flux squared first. 25.9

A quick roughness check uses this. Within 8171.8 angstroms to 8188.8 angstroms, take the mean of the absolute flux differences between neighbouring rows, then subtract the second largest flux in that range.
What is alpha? -23.2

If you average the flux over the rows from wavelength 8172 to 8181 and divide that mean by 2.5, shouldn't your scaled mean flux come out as 9.28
